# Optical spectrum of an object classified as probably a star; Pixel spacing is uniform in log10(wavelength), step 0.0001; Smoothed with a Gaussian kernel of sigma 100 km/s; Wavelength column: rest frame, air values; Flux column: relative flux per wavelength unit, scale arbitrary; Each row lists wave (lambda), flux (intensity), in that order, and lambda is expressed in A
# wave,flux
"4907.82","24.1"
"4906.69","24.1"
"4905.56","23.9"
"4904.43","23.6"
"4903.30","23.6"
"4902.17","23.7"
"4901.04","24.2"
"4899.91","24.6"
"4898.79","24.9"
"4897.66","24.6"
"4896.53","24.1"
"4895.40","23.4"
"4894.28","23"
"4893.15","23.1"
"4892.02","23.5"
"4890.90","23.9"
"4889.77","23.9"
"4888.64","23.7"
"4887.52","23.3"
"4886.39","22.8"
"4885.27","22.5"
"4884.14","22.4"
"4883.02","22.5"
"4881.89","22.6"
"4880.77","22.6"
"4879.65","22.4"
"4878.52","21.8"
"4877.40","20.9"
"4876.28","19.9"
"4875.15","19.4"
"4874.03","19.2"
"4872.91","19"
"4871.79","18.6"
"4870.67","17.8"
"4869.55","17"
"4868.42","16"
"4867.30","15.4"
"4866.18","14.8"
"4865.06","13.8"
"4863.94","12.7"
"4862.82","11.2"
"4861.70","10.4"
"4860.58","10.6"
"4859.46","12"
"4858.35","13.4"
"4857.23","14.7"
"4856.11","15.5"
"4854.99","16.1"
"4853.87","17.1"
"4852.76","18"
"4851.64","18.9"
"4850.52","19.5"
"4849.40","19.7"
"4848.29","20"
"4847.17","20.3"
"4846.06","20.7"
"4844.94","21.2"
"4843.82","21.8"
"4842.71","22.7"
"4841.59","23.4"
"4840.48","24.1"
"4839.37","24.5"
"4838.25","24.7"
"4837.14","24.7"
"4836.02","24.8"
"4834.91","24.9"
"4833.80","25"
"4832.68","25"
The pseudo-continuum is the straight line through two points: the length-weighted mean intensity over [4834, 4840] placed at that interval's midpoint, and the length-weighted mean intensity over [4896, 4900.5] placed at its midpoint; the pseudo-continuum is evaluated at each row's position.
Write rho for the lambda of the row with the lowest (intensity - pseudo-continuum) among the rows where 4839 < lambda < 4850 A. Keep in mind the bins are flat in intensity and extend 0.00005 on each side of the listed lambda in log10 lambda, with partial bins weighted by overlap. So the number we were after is 4849.40 A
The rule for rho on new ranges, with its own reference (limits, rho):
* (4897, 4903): 4902.17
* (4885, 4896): 4885.27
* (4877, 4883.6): 4877.40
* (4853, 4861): 4860.58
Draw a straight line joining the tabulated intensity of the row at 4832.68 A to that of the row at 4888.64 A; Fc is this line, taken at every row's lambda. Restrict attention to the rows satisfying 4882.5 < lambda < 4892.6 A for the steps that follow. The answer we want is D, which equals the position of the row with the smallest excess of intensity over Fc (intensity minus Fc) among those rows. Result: 4884.14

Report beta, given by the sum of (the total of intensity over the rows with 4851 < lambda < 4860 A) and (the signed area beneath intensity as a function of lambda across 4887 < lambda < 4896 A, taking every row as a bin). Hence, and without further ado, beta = 337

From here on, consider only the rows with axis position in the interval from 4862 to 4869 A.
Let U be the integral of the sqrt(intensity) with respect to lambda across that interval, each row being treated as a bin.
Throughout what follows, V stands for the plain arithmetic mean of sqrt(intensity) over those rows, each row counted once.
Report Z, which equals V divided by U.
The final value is 0.14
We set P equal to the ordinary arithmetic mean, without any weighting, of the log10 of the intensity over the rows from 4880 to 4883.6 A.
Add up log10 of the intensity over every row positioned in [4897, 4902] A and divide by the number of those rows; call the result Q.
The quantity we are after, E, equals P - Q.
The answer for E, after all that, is -0.04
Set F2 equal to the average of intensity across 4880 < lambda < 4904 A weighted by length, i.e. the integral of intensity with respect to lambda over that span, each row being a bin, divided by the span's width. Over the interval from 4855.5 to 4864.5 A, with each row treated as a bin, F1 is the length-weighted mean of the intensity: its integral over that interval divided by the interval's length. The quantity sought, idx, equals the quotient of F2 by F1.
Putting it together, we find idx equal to 1.86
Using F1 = 12.6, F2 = 23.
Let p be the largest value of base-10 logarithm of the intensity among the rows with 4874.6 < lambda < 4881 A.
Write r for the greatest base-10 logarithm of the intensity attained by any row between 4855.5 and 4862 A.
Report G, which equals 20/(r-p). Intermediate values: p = 1.35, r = 1.19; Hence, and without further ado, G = -122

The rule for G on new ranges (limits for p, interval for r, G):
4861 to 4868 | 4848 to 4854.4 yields 176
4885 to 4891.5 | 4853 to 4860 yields -138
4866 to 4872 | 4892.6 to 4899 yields 158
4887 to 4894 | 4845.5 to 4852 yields -320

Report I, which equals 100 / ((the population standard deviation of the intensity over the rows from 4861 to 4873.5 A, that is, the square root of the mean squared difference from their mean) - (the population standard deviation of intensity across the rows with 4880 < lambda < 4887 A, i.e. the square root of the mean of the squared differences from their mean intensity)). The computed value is 38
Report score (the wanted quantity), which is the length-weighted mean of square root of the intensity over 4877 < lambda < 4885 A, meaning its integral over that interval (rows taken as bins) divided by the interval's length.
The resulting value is 4.71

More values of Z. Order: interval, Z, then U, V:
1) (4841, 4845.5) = 0.22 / 21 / 4.7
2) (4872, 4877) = 0.20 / 22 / 4.4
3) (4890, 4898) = 0.13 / 39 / 4.9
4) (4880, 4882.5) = 0.40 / 12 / 4.8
